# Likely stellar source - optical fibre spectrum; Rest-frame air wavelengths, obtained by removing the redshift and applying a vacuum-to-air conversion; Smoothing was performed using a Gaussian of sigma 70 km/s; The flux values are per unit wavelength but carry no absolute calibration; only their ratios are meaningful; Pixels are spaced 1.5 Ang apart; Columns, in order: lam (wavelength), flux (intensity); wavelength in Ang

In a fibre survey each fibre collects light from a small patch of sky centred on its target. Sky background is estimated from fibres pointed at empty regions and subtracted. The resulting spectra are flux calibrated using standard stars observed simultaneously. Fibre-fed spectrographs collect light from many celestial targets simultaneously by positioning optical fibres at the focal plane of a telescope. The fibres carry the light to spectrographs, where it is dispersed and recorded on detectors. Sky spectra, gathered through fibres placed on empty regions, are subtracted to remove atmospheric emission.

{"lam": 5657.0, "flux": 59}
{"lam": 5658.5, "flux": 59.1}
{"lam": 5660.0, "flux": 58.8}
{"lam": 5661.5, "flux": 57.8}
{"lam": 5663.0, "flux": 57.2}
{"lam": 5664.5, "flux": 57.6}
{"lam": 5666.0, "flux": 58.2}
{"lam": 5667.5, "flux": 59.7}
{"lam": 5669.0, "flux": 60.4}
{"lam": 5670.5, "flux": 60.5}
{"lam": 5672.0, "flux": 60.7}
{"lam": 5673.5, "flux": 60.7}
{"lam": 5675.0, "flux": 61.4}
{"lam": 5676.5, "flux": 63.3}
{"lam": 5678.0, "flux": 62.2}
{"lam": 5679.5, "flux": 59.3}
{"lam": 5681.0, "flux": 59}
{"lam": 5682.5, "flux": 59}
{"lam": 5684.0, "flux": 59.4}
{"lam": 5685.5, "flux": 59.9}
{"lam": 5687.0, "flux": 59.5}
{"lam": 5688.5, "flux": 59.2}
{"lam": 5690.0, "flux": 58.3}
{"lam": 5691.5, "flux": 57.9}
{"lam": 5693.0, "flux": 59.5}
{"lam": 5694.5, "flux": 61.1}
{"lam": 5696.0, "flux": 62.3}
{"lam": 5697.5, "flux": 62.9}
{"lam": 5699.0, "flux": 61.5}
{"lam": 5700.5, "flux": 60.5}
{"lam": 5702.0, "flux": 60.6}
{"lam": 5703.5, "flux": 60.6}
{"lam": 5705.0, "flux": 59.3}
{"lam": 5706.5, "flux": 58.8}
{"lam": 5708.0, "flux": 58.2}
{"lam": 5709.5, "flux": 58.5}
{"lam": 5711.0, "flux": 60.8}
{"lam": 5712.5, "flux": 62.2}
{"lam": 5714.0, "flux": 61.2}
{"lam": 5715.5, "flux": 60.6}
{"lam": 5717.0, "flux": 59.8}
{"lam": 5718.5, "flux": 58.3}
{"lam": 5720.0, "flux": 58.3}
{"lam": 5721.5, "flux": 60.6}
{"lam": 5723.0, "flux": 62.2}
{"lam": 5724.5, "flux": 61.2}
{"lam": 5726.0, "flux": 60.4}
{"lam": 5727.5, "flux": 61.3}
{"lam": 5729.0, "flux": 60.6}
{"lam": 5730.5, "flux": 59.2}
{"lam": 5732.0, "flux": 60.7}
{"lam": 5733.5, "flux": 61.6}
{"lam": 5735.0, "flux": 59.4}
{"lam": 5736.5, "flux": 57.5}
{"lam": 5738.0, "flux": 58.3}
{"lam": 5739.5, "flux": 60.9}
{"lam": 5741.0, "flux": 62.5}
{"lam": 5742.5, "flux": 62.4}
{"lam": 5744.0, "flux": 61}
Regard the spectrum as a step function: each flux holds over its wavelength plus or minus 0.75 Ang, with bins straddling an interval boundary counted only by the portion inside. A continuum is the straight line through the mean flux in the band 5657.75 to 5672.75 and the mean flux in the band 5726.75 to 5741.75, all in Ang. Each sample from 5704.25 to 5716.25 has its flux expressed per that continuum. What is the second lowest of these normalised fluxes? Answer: 0.98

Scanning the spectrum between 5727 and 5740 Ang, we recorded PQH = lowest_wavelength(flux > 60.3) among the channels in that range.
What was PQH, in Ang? 5727.5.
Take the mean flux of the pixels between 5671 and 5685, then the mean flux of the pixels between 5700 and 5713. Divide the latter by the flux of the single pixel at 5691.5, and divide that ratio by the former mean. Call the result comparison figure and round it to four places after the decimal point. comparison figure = 0.0171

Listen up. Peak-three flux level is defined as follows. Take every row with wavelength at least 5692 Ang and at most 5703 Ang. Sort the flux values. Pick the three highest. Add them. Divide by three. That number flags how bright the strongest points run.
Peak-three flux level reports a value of 62.2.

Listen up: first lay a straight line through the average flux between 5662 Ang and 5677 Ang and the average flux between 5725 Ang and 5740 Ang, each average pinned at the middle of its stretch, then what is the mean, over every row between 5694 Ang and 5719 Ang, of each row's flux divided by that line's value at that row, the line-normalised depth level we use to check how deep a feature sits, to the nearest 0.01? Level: 1.01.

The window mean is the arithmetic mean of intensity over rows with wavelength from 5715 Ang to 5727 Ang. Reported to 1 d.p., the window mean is 60.2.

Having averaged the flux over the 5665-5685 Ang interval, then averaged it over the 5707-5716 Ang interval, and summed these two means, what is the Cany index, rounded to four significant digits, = 120.5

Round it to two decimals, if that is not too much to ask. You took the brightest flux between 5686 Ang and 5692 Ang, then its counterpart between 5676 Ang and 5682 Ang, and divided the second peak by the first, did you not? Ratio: 1.06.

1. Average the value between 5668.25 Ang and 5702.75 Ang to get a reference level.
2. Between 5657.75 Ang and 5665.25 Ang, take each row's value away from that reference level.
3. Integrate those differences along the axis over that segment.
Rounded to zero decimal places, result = 17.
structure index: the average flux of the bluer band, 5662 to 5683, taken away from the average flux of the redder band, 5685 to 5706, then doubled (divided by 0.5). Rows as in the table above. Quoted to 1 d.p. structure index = 0.6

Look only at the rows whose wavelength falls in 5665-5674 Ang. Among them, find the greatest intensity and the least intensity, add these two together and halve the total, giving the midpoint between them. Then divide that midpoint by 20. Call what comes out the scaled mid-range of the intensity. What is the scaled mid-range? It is 2.97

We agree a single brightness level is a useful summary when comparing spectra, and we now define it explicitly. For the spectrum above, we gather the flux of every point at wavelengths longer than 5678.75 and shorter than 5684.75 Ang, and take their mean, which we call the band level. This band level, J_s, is 59.2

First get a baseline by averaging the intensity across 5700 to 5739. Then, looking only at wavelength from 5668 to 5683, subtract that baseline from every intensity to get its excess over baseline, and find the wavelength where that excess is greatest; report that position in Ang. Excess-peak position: 5676.5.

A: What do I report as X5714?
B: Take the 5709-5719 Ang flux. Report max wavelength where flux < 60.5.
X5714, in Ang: 5718.5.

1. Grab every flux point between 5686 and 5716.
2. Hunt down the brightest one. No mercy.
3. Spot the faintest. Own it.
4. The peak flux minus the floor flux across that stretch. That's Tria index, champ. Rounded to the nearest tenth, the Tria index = 5.0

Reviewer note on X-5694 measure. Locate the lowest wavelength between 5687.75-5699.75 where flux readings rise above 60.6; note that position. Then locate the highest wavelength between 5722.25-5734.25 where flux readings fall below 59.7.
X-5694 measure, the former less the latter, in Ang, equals -36.0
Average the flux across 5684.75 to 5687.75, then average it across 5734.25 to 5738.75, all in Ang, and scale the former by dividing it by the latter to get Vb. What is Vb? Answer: 1.022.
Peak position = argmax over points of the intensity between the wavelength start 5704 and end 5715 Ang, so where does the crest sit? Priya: 5712.5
